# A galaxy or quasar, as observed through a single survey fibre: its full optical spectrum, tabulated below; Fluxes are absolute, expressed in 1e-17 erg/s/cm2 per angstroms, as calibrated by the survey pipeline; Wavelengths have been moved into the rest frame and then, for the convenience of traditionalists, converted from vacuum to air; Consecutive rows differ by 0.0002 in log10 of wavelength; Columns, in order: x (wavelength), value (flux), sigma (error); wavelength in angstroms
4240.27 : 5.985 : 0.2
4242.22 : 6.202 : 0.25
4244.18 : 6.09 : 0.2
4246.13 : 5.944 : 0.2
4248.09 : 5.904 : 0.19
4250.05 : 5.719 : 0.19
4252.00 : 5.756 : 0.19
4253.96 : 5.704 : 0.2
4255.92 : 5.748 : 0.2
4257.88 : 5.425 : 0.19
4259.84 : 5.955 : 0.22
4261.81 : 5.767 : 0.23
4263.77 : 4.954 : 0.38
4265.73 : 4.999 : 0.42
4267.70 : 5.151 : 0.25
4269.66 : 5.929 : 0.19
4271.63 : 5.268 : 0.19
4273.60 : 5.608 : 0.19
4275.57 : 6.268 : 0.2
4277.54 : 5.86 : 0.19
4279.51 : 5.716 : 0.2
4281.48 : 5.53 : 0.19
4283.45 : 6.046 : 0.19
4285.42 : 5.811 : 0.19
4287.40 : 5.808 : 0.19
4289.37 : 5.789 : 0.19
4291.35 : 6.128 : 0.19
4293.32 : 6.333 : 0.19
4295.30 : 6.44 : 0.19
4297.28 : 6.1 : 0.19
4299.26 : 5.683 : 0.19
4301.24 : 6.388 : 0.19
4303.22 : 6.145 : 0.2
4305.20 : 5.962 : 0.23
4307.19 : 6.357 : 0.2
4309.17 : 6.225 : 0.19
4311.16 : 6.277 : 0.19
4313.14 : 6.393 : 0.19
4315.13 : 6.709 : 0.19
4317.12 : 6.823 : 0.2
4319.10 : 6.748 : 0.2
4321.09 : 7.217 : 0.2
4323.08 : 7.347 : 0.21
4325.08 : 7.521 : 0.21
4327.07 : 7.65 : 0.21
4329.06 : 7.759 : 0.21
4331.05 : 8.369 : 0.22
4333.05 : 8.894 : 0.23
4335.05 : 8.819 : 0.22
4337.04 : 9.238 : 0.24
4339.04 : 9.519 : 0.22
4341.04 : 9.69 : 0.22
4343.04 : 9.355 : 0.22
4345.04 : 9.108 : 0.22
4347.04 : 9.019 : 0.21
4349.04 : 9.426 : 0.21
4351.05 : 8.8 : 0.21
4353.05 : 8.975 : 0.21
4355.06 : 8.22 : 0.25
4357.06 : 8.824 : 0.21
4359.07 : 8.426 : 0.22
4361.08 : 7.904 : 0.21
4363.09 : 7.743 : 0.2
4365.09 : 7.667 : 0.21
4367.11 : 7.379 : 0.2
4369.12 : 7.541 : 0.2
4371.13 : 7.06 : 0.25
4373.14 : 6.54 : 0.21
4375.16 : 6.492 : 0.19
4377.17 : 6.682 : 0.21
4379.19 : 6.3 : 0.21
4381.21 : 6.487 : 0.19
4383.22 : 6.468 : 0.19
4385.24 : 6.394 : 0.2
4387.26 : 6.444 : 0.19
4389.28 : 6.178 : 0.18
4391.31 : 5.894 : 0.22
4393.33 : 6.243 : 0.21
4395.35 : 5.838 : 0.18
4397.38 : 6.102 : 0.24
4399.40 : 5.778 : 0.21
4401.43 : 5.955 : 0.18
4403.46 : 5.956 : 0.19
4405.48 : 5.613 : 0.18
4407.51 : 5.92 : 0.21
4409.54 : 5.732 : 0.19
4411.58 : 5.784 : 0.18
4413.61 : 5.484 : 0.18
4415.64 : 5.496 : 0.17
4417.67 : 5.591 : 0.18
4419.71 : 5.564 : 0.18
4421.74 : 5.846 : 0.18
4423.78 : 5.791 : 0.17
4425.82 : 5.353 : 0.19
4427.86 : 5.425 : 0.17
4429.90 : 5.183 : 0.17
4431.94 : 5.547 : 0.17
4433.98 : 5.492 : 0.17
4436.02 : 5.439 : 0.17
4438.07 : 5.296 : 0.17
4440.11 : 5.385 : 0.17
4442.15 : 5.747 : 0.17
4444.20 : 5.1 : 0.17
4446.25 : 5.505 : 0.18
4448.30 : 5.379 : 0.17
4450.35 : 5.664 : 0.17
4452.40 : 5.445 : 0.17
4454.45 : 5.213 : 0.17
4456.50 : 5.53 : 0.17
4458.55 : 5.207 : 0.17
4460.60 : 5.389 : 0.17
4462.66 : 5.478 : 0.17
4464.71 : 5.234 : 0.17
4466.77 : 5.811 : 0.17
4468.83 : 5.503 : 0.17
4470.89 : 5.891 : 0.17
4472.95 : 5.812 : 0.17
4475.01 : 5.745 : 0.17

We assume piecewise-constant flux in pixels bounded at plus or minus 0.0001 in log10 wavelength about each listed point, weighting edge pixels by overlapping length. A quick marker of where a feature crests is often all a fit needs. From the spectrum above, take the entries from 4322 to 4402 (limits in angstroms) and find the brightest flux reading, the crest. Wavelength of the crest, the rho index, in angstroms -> 4341.04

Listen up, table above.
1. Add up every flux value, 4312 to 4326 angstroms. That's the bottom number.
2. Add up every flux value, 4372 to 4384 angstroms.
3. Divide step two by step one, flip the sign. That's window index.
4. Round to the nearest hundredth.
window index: -0.80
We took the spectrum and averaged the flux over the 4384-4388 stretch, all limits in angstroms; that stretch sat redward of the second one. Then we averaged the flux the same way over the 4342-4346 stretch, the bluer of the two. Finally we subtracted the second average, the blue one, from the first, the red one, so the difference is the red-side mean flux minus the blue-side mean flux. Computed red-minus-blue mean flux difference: -2.8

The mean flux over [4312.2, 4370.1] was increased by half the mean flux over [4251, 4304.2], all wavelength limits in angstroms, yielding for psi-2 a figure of 11.1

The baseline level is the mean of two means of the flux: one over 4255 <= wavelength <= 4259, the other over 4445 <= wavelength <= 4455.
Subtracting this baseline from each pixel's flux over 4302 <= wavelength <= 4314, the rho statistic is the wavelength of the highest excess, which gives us 4313.14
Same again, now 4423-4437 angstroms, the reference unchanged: 4423.78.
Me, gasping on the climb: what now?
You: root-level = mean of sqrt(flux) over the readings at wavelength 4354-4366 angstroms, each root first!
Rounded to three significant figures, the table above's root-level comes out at 2.85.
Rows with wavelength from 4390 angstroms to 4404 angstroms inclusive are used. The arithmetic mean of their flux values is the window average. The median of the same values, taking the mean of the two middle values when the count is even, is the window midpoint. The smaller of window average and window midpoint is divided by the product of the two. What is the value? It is 0.168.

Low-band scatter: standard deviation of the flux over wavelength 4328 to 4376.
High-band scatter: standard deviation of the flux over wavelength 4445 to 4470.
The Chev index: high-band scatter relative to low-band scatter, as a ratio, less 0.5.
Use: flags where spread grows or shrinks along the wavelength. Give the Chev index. -0.31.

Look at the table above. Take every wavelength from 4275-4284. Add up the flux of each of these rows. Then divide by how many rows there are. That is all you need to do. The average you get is 5.9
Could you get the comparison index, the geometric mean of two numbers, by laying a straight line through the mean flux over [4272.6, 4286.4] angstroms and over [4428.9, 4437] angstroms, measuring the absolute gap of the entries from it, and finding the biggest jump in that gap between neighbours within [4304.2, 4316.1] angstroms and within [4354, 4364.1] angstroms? 0.49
